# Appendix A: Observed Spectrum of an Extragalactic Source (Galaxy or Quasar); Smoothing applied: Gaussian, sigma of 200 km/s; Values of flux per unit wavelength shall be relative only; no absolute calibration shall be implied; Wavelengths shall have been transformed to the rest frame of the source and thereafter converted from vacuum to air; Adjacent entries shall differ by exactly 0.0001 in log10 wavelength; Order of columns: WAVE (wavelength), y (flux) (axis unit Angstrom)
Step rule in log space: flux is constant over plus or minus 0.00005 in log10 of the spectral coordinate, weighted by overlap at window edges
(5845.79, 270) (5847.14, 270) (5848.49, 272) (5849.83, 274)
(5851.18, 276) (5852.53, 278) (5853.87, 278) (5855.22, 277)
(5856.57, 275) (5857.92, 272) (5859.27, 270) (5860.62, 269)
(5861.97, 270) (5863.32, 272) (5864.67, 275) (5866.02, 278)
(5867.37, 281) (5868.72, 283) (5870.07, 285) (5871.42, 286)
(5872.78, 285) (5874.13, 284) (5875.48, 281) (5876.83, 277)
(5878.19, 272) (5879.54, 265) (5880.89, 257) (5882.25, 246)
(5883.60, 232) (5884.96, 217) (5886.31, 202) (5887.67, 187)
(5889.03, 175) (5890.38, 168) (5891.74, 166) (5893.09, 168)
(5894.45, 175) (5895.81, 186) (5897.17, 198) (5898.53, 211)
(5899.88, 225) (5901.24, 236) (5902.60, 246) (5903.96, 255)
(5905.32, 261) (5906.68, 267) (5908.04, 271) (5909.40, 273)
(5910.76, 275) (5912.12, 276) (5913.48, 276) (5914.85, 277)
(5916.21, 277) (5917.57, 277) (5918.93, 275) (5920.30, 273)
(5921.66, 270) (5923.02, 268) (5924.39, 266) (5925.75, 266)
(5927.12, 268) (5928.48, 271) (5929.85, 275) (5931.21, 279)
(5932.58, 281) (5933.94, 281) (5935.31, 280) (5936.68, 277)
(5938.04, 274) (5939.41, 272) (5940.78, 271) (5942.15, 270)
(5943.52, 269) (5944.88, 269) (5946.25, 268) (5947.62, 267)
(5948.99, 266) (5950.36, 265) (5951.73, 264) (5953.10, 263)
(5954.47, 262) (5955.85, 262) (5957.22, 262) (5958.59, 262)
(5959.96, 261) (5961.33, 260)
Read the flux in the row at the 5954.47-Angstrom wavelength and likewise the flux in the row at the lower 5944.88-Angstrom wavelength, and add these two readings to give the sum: 531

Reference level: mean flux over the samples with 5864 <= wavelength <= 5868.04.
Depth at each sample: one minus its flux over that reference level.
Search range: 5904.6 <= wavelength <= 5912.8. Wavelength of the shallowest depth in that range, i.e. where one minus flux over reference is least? 5912.12 Angstrom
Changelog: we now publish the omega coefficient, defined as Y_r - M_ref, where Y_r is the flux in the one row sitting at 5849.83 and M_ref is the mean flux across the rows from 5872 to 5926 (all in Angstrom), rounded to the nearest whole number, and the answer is 30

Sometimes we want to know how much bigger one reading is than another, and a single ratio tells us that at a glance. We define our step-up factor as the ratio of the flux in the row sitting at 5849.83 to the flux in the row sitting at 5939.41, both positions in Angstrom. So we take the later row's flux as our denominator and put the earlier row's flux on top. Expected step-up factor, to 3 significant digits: 1.01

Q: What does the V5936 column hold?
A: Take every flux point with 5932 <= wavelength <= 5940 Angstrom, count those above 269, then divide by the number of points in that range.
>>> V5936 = 1.0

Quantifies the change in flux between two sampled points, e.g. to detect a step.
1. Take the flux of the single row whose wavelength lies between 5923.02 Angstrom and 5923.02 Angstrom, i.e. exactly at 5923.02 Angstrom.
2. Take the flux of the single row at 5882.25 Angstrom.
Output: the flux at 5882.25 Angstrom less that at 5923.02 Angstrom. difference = -22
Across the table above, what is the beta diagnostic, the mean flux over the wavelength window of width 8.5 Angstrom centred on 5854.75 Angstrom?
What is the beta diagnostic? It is 276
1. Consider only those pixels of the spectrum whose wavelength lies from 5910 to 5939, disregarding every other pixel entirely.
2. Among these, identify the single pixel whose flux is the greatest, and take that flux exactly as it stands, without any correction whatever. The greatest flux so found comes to 281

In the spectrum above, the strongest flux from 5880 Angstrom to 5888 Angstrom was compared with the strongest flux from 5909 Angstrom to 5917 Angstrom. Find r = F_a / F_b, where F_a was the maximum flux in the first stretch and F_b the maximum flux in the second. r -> 0.93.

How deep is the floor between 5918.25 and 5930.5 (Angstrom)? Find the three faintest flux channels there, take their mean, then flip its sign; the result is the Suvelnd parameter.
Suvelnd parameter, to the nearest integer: -267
